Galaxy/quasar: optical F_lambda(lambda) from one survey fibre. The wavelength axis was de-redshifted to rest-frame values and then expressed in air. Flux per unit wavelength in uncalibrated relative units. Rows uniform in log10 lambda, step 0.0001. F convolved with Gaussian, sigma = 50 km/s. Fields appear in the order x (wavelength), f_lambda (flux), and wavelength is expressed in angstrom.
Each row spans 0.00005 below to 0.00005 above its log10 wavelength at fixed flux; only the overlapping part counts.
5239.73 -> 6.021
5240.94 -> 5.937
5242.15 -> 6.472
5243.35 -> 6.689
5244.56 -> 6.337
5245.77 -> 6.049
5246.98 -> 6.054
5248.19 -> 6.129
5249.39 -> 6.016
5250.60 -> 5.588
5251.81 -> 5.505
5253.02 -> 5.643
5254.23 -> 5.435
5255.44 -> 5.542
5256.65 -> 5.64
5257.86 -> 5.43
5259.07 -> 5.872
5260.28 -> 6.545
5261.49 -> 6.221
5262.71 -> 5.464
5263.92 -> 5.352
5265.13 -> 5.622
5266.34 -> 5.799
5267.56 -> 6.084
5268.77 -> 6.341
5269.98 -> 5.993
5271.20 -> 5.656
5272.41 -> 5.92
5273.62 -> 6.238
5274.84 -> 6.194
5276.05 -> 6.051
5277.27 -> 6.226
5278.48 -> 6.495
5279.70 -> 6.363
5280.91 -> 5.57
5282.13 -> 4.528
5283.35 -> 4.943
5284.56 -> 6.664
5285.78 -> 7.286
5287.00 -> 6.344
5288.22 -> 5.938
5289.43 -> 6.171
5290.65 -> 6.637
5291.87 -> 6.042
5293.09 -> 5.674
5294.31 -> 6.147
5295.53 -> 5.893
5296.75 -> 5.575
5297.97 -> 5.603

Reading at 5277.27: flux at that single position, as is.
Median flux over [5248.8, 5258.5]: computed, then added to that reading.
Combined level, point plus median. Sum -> 11.79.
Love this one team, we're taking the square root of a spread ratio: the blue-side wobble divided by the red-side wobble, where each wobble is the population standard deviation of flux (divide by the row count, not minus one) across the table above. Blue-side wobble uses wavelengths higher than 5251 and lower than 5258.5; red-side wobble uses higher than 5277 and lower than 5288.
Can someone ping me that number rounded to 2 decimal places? 0.32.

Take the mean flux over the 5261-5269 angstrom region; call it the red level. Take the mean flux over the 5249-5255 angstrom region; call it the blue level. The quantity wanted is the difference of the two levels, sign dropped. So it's 0.2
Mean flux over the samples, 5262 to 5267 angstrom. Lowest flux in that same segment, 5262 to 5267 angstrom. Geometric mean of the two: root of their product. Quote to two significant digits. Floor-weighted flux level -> 5.5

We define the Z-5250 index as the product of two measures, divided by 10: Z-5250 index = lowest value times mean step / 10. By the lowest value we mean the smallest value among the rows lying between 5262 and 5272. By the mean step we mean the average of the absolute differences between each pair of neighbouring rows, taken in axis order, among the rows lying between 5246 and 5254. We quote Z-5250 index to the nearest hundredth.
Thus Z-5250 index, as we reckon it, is 0.09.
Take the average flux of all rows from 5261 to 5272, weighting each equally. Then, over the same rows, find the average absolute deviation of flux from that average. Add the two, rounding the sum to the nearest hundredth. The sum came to 6.12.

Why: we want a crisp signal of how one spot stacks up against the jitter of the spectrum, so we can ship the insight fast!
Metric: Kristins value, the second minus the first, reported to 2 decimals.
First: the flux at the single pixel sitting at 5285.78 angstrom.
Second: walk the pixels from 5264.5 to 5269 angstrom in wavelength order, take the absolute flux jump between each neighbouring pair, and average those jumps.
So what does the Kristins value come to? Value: -7.05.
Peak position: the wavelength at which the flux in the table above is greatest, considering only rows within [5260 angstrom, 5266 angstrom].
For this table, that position 5260.28 angstrom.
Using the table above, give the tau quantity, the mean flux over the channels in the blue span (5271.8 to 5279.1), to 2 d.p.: 6.19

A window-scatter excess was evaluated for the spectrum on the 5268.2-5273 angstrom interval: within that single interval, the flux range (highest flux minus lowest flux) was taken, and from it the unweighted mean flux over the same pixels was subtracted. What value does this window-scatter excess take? -5.29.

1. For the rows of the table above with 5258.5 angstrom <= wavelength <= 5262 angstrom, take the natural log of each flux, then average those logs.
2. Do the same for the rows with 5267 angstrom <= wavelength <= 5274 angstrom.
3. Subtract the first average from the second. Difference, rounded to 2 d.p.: -0.03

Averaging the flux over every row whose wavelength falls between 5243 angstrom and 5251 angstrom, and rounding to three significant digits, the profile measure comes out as 6.12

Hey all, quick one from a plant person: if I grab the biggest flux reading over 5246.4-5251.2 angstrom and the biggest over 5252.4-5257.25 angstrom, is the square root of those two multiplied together 5.9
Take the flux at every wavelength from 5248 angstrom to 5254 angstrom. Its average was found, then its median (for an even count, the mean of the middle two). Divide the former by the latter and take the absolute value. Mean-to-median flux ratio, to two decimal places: 1.02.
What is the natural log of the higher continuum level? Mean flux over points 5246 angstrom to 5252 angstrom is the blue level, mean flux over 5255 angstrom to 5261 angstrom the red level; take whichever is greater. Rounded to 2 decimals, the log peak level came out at 1.77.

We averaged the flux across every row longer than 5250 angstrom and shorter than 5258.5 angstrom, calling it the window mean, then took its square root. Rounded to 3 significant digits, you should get 2.35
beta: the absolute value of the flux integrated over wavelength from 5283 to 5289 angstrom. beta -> 38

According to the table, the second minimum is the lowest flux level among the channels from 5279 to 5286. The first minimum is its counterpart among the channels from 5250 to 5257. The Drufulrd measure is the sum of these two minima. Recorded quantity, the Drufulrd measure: 10.0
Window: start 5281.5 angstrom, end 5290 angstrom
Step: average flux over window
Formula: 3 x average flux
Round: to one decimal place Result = 17.9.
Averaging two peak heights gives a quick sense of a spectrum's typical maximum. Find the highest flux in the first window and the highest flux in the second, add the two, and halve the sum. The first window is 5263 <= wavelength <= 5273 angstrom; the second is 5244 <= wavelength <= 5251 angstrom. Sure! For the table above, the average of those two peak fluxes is 6.3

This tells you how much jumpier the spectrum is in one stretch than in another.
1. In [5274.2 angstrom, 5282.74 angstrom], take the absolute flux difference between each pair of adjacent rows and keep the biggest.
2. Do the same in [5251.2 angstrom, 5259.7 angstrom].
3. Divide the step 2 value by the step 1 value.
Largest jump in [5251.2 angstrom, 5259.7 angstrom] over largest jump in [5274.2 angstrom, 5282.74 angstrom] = 0.42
